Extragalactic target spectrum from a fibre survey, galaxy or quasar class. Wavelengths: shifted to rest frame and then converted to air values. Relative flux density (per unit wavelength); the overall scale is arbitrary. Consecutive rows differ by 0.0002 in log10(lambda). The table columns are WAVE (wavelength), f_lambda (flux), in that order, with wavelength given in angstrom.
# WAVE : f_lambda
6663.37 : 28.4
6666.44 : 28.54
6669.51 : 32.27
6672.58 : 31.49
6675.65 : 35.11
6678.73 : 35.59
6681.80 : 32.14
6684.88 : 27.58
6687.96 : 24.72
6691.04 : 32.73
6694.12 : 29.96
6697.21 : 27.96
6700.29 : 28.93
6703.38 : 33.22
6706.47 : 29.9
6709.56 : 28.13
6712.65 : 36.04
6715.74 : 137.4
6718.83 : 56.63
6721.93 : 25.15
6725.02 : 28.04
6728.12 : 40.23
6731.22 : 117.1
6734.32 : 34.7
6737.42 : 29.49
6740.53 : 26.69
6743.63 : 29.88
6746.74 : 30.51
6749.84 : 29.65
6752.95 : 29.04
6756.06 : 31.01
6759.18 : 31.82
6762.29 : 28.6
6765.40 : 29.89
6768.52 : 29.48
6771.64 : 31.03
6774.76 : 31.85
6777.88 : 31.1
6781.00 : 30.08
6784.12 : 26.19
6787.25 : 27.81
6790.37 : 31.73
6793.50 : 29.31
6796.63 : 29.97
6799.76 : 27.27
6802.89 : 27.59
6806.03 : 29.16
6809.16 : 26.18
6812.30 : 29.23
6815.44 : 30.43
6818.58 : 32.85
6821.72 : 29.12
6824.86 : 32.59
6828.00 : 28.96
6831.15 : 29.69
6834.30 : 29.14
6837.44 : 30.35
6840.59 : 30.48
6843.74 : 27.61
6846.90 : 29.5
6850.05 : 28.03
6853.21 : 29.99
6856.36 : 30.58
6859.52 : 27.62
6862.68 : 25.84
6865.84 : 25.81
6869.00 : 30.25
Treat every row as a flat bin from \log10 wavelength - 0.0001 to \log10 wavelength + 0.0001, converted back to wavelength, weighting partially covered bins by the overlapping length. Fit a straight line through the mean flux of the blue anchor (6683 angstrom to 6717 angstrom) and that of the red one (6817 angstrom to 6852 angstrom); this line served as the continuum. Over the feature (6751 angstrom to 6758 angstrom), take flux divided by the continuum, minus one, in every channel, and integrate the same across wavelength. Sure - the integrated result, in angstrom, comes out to -1.0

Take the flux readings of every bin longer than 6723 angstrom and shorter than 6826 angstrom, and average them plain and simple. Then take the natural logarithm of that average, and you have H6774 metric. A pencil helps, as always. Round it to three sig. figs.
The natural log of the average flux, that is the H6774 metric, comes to 3.49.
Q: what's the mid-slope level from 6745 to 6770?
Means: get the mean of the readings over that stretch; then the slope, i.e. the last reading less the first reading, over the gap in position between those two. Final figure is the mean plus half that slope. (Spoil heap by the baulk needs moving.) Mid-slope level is 30.0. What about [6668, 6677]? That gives 33.2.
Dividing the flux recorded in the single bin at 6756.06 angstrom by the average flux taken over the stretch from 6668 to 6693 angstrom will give 0.99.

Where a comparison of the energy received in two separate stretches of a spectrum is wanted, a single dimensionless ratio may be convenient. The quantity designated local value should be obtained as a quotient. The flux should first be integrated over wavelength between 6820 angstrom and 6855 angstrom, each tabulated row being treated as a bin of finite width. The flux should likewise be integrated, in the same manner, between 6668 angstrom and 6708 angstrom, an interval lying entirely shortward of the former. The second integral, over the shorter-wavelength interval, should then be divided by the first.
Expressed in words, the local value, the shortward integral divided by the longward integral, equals 1.2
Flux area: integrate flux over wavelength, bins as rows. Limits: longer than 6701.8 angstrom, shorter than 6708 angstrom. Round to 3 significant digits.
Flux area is 195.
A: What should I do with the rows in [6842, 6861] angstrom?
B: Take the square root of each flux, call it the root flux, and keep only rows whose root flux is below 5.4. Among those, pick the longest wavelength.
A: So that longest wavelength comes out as 6859.52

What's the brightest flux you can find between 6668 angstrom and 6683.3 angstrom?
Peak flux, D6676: 35.59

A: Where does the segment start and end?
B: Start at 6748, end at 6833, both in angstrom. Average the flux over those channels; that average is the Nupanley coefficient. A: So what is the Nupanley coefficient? 29.7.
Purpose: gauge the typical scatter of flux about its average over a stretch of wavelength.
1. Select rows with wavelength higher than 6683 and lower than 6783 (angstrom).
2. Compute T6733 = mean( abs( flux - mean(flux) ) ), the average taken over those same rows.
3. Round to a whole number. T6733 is 13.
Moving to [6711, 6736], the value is 34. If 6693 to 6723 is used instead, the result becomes 21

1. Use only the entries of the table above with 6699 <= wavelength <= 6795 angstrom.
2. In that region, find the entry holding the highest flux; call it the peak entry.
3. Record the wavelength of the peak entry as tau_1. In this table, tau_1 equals 6715.74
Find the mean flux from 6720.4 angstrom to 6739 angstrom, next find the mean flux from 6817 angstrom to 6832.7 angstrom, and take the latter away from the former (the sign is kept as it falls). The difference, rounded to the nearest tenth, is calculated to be 15.1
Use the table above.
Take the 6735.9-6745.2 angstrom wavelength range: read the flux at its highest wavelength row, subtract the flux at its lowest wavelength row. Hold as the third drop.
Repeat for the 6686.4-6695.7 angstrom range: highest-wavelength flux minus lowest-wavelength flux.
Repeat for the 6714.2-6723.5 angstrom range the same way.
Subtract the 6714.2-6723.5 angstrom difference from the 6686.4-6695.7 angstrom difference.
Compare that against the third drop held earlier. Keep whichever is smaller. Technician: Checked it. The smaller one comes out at 0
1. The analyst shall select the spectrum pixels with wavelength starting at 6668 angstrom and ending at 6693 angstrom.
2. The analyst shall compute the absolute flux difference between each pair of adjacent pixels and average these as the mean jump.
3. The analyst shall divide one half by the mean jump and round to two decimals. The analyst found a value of 0.15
